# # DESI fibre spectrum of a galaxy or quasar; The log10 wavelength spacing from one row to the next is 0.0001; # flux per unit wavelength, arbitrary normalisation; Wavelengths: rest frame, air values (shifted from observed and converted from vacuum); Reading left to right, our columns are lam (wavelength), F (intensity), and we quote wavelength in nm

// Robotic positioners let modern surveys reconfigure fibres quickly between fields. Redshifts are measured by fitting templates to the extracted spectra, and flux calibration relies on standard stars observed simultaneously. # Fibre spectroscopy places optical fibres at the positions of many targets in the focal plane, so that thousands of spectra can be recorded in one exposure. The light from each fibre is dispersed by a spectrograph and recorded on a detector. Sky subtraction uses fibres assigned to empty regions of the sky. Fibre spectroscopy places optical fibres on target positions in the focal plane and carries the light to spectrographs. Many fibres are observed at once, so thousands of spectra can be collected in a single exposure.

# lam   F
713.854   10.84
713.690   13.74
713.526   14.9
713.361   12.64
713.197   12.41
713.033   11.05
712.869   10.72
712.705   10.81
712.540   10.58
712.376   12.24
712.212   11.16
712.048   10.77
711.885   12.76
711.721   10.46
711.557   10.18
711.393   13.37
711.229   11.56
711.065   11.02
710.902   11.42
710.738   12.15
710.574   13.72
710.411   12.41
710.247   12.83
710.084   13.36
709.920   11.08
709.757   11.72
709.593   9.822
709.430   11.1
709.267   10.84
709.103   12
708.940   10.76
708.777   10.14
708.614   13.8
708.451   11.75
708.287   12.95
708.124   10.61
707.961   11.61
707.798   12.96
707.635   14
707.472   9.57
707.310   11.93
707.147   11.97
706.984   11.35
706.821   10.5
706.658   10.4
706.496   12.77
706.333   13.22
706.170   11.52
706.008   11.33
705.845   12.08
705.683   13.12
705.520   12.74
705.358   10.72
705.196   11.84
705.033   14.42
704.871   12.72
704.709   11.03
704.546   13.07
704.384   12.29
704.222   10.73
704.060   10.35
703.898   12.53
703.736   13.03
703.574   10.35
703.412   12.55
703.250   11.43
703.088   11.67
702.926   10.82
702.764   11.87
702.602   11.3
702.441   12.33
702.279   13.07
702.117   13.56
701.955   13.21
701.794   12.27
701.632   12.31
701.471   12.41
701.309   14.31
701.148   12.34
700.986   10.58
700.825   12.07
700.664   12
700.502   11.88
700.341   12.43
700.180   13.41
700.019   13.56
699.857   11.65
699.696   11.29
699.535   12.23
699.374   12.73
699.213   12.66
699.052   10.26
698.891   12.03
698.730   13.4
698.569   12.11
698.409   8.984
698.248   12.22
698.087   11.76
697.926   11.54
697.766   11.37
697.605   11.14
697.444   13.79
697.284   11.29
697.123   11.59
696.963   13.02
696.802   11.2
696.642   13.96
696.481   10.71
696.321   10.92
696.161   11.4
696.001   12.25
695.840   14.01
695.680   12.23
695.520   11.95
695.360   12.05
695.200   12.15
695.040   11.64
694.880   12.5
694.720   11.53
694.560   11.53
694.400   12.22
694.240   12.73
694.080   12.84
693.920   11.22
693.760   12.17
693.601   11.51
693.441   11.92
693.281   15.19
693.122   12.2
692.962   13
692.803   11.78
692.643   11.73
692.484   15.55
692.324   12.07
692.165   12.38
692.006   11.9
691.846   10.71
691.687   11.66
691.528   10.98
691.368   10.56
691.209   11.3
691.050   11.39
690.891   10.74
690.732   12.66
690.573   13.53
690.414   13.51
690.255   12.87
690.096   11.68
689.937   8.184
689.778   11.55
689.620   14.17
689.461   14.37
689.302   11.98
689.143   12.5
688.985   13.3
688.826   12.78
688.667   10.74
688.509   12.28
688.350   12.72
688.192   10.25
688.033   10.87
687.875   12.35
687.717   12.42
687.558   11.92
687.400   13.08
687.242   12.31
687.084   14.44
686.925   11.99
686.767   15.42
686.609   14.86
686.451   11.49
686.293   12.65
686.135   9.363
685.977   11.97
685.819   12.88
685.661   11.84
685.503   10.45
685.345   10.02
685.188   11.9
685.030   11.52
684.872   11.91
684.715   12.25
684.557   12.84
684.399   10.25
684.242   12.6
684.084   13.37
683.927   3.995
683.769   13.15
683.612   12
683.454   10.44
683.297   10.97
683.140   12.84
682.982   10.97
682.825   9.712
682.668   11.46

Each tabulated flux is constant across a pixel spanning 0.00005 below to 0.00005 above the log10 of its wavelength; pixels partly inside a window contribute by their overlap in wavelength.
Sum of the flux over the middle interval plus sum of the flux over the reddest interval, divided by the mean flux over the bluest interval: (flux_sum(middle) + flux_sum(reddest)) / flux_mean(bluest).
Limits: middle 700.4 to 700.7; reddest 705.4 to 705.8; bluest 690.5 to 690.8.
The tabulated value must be 3.80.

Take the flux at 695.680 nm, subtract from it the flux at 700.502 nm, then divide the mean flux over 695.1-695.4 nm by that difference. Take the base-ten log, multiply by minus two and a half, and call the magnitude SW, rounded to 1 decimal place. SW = -3.8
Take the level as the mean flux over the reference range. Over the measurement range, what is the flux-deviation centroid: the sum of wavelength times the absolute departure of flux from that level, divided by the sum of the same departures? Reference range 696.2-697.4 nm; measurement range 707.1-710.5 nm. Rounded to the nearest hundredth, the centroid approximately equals 708.75 nm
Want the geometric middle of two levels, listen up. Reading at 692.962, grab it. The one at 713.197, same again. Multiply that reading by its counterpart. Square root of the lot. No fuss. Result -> 12.7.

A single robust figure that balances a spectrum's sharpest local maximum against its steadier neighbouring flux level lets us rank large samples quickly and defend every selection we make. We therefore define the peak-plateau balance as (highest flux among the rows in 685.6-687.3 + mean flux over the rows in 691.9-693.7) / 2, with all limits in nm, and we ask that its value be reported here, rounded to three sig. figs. 14.0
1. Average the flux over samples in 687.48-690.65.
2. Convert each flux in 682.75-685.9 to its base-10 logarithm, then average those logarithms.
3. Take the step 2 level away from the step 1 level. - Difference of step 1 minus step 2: 11.2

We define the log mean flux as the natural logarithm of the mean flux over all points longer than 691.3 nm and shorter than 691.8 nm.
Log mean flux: 2.40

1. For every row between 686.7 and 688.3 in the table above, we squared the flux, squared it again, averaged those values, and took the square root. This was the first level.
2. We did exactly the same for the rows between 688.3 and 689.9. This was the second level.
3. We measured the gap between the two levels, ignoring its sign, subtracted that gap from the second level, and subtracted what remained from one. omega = -162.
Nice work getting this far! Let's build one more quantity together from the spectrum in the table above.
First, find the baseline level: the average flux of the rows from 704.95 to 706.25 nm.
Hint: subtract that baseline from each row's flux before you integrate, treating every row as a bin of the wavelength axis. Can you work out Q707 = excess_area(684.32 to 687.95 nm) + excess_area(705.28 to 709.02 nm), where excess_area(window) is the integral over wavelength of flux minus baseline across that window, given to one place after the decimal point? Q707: -1.7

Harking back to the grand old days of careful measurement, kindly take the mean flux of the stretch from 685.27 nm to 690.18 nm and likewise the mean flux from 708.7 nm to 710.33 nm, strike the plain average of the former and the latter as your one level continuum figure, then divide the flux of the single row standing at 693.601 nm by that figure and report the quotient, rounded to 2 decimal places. 0.98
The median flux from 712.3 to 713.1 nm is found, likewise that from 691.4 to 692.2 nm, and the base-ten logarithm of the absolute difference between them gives -0.07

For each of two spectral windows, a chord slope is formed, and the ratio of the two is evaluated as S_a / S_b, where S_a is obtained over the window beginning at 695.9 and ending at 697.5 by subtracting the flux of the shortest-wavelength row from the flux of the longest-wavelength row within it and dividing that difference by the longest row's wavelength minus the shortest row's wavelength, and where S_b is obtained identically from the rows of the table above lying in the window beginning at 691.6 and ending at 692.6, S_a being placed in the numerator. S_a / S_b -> 0.2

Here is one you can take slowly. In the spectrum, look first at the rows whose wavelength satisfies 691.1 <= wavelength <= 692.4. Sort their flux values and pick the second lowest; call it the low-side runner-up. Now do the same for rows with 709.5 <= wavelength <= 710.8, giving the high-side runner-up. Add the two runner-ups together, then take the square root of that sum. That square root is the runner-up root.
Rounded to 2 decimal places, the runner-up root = 4.67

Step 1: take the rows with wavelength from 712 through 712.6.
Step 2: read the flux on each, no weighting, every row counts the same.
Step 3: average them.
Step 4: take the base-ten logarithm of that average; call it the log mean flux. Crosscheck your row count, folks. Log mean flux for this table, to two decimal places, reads 1.05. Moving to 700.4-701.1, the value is 1.07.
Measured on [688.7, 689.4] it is 1.10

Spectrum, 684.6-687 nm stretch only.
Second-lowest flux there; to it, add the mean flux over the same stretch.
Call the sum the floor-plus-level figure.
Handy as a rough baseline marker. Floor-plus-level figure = 22.1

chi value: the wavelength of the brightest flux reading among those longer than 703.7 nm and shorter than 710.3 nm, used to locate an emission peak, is 705.033 nm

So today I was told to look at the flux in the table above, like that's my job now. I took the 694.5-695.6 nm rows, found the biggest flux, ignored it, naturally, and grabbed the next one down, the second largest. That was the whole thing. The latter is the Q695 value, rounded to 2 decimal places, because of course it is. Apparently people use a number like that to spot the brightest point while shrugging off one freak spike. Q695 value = 12.15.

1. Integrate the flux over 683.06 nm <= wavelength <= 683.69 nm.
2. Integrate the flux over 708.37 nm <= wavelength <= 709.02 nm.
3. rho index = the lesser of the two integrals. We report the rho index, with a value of 7.28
